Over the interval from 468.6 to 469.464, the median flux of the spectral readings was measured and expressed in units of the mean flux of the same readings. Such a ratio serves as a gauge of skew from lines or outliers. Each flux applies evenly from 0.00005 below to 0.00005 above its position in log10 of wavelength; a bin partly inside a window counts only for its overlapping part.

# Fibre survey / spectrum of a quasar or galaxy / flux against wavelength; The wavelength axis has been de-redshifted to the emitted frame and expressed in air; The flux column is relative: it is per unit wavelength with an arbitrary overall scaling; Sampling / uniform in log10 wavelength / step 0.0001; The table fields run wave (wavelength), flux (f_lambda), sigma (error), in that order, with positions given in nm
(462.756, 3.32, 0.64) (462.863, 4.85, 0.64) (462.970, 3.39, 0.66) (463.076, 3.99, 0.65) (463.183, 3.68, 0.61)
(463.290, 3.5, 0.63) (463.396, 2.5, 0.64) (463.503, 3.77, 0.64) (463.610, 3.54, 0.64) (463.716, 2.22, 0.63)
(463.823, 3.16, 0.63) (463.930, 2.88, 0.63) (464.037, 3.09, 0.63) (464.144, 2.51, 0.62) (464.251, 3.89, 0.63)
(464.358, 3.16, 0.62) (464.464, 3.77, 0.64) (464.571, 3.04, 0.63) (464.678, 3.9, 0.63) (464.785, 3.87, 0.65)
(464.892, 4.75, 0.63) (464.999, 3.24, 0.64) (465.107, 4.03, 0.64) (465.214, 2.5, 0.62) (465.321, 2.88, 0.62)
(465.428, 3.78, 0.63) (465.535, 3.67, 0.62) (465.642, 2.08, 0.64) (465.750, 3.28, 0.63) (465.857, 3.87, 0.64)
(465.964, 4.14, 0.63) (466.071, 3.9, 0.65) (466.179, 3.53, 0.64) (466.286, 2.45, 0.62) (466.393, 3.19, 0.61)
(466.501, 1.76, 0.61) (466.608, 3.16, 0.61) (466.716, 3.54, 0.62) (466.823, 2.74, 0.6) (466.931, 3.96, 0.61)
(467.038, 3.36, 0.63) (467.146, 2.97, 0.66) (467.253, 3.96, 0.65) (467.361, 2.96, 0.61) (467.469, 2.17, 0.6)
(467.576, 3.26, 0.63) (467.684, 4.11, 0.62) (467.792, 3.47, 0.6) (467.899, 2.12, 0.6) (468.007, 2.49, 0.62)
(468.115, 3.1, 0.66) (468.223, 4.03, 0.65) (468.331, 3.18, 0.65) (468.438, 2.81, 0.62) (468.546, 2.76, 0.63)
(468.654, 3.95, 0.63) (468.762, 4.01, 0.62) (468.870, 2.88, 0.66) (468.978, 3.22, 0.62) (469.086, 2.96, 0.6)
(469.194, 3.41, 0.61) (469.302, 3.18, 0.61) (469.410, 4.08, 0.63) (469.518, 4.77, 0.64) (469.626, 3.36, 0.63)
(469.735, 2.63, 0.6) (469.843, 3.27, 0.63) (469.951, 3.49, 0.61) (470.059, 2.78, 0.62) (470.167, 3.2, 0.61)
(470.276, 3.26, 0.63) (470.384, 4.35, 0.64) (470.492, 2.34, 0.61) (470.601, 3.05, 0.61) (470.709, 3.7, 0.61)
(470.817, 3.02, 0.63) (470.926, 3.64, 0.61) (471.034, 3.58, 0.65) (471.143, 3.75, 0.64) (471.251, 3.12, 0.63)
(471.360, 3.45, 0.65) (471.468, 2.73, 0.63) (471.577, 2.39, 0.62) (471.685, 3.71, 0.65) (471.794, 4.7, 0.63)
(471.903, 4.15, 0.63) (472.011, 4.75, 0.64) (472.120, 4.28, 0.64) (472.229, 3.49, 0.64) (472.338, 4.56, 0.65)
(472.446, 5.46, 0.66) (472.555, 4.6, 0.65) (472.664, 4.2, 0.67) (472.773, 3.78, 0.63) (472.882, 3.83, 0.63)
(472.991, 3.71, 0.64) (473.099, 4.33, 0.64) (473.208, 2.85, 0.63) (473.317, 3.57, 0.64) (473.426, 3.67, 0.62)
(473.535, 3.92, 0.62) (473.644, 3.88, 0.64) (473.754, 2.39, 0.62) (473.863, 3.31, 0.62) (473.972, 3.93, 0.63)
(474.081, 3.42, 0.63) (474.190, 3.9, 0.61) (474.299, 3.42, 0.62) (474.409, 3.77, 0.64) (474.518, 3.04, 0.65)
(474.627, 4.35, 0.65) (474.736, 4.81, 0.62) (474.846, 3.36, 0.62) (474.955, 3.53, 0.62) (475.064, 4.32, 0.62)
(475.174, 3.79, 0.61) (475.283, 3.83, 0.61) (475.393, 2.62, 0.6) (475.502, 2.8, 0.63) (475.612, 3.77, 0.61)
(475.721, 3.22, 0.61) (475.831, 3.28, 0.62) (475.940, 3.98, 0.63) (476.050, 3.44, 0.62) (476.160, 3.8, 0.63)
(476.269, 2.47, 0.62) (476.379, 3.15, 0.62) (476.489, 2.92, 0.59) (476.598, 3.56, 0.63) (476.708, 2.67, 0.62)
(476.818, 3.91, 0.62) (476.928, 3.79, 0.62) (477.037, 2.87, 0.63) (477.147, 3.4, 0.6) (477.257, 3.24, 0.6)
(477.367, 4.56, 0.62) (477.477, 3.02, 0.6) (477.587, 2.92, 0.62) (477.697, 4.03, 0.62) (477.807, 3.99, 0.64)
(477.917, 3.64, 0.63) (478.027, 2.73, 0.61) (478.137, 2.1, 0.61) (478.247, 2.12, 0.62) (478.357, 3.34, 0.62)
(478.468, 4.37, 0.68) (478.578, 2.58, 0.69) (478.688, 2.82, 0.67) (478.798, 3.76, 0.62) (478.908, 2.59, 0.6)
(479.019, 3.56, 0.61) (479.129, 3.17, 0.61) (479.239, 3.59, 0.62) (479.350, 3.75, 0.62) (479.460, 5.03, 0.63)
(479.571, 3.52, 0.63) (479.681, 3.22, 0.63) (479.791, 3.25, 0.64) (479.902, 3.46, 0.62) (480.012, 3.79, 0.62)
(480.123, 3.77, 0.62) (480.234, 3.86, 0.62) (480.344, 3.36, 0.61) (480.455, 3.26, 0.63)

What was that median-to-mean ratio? 0.96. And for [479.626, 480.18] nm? 0.99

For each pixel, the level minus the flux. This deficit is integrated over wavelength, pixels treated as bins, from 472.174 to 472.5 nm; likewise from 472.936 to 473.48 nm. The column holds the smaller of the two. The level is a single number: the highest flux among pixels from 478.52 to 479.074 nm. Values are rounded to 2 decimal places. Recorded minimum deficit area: -0.24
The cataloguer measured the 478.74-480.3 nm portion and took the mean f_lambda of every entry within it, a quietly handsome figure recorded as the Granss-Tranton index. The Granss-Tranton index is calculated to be 3.59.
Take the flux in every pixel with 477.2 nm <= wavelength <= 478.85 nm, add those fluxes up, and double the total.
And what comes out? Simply 98.4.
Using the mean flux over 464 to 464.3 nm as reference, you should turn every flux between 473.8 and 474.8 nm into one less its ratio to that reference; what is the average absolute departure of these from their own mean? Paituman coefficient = 0.134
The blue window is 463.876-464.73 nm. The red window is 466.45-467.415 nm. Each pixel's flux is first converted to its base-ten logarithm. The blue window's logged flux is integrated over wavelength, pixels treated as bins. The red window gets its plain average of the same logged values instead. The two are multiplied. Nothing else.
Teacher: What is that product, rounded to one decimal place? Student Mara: 0.2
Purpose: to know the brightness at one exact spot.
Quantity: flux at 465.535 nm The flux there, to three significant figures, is 3.67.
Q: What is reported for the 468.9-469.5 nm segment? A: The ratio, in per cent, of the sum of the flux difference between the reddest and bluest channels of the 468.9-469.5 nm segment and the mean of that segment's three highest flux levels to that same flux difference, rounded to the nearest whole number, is 515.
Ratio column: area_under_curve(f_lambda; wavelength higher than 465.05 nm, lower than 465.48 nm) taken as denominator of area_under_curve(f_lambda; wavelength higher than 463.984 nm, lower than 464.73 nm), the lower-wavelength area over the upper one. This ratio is 1.8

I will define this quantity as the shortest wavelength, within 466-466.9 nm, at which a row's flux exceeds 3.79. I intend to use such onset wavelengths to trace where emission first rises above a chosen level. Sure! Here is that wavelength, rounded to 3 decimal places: 466.071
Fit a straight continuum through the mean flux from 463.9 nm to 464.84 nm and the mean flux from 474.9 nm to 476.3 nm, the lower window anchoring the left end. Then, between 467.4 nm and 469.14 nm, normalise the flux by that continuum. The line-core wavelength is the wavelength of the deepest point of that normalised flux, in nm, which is 467.899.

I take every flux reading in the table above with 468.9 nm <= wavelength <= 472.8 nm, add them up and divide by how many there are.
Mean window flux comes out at 3.62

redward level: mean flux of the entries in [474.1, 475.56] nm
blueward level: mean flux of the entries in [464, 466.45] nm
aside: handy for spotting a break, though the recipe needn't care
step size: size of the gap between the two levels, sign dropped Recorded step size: 0.24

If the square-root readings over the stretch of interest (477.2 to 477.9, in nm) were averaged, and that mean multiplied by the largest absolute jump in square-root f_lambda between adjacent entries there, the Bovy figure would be 0.75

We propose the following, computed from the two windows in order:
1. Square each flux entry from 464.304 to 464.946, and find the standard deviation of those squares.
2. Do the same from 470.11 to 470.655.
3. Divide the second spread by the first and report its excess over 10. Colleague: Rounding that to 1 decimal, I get -9.0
